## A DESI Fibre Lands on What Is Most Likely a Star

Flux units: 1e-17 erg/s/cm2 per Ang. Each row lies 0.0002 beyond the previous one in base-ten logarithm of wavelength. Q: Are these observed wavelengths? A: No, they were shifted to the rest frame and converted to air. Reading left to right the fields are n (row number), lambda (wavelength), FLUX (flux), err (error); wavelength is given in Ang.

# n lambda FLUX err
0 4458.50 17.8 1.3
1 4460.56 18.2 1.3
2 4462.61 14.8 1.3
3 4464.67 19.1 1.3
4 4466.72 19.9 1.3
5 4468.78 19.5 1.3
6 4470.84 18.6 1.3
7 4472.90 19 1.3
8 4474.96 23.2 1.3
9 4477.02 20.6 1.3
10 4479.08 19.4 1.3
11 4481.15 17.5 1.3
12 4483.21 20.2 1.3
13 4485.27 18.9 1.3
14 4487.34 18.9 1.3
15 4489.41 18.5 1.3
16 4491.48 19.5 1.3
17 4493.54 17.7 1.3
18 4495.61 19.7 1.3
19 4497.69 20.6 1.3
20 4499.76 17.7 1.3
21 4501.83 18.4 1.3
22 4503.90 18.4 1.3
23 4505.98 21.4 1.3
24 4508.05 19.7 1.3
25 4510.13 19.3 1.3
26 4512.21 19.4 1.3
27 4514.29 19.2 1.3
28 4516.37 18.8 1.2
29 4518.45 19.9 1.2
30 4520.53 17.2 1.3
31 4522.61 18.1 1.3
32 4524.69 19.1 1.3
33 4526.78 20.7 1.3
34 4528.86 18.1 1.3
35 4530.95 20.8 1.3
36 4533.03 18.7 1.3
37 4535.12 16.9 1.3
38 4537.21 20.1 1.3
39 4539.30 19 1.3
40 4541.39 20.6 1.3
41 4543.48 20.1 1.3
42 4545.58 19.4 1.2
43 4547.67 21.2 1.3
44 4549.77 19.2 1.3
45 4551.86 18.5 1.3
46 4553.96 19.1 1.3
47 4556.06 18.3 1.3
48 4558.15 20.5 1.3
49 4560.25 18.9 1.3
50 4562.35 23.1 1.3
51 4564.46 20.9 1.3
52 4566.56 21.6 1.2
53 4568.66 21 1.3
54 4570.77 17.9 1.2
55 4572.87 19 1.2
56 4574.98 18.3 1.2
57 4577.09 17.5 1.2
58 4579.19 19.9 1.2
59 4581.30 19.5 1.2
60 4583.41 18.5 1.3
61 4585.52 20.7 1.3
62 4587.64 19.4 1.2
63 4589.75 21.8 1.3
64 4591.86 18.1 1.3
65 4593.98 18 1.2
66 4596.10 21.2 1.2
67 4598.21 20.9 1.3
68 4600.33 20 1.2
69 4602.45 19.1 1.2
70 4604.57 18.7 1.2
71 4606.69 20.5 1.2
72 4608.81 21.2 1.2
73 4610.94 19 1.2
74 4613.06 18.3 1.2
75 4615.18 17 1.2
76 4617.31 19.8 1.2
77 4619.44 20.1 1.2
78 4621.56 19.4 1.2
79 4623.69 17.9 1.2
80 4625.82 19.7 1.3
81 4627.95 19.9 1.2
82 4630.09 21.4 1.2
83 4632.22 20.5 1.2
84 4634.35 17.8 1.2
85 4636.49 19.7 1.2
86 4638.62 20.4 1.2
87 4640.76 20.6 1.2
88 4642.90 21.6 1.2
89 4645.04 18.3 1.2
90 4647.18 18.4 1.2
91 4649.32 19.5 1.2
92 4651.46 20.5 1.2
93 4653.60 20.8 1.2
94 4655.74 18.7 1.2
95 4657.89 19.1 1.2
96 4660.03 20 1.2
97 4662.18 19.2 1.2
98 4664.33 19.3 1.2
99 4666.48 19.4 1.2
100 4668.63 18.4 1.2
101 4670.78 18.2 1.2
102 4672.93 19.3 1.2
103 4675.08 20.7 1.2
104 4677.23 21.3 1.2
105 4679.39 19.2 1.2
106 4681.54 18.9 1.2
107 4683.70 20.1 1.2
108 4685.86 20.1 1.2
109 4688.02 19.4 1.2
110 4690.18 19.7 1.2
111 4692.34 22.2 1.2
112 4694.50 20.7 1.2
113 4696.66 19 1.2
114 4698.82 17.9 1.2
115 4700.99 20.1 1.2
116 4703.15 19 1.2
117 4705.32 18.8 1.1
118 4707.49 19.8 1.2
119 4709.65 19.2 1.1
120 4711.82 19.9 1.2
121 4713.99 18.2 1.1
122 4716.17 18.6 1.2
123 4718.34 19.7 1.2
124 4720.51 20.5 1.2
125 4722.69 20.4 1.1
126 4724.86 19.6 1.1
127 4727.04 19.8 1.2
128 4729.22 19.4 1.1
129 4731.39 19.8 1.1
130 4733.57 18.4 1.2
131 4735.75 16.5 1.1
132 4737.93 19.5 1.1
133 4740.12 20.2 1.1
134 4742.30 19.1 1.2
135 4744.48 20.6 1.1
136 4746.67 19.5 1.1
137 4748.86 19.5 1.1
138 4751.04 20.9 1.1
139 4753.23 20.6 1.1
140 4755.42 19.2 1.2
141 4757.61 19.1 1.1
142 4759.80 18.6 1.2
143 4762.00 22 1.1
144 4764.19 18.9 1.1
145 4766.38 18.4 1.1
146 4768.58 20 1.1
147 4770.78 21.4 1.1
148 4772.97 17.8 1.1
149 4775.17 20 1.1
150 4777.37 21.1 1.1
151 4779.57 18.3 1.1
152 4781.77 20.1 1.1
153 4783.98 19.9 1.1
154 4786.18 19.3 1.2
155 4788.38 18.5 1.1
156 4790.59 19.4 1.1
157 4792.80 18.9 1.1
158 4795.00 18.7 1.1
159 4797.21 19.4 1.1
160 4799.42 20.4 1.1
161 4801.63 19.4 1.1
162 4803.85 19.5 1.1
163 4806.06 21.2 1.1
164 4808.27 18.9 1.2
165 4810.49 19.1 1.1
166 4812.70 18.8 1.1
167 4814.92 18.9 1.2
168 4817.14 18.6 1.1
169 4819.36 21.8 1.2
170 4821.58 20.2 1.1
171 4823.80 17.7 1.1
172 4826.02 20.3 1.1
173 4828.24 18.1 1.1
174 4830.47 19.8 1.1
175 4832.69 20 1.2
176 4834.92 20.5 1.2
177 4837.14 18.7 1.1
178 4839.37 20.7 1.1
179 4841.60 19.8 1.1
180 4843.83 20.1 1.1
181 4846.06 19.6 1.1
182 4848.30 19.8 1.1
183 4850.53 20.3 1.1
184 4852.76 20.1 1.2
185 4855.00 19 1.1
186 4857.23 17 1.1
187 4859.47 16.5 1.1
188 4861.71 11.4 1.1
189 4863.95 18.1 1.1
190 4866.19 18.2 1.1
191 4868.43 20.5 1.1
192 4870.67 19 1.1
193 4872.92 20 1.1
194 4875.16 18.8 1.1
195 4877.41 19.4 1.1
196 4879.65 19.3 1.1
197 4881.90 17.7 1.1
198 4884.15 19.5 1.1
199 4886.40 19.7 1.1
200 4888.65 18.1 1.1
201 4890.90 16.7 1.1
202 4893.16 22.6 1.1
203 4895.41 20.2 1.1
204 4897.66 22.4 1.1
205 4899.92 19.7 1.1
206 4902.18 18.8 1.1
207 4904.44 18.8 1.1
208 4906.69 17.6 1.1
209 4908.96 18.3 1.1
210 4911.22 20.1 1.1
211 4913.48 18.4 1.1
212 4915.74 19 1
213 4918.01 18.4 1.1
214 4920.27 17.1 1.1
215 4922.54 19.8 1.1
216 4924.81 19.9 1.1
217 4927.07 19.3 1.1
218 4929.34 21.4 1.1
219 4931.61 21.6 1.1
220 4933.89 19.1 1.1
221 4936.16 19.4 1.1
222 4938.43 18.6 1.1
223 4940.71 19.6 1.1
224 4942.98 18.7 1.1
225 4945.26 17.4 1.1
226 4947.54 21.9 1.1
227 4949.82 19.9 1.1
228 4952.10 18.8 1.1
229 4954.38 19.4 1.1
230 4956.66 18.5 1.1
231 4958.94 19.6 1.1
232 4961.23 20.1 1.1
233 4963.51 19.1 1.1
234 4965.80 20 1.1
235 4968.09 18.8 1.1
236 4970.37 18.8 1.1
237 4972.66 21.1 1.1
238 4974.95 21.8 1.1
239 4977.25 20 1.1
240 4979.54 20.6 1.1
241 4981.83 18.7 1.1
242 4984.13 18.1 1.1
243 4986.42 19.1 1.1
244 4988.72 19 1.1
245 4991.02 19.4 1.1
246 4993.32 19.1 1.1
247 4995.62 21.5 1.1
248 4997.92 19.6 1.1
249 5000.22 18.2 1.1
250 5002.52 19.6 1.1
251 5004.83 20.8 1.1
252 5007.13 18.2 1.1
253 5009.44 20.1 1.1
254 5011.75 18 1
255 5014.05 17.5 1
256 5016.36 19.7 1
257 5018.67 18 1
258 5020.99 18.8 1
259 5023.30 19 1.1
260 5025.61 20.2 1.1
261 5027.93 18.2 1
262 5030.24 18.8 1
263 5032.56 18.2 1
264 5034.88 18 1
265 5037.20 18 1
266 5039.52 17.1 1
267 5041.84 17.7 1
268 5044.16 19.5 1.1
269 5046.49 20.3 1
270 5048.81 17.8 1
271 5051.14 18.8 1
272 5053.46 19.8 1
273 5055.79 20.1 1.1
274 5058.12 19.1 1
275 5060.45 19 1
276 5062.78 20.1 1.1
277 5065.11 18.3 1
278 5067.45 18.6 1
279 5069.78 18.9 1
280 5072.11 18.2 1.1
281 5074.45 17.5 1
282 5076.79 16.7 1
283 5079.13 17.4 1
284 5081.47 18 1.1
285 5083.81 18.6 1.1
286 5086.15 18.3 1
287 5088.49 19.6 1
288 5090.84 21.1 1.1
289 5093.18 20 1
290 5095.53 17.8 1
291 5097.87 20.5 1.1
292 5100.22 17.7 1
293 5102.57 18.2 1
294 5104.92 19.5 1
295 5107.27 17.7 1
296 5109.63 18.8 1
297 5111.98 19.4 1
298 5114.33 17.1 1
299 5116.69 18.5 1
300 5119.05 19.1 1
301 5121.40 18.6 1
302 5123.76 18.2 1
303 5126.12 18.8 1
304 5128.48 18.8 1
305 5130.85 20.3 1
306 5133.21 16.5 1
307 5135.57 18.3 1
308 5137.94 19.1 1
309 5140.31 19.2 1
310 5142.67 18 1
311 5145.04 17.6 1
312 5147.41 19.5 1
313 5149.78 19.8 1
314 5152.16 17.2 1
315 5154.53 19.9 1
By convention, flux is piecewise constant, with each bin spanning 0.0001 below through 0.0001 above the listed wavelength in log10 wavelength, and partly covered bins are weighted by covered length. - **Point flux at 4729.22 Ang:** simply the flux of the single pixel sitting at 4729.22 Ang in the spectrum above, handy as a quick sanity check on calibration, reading 19.4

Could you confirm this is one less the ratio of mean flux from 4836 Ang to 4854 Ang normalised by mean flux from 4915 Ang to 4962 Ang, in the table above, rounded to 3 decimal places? -0.025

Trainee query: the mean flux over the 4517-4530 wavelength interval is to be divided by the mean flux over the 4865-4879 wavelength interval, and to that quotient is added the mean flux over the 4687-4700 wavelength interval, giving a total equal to 20.8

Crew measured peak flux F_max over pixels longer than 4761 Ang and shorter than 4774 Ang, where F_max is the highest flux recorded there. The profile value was 22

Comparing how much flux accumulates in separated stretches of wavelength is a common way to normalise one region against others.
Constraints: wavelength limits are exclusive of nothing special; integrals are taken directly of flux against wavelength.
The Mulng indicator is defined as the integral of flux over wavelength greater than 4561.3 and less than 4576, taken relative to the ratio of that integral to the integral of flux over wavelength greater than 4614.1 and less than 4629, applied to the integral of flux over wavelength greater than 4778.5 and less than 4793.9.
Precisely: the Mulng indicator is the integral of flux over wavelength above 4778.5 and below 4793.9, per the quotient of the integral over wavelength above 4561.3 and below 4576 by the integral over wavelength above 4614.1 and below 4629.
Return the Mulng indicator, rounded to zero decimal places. 283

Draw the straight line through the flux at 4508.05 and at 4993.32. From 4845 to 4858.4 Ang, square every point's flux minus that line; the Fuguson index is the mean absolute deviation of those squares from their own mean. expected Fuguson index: 1.3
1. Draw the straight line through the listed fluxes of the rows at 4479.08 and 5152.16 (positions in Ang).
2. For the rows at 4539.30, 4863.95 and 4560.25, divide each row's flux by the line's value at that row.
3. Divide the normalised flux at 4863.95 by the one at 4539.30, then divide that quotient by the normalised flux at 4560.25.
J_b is 1.02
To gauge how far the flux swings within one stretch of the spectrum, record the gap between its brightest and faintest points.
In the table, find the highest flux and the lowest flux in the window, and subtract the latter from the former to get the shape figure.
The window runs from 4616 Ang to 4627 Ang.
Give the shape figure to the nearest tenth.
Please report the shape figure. 2.2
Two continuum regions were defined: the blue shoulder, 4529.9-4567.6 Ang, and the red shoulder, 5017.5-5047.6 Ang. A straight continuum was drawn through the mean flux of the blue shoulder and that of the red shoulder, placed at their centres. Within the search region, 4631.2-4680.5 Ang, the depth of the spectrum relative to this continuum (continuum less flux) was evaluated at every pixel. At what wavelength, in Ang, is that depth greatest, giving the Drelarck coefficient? 4634.35 Ang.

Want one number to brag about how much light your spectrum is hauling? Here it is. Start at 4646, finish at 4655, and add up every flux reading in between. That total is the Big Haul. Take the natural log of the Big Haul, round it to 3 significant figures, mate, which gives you 4.37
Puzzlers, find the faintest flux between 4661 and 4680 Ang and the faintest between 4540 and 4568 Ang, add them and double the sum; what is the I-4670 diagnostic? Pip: 73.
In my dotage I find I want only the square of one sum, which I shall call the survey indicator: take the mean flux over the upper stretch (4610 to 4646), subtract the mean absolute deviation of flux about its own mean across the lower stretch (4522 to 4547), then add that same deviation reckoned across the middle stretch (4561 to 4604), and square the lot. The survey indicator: 392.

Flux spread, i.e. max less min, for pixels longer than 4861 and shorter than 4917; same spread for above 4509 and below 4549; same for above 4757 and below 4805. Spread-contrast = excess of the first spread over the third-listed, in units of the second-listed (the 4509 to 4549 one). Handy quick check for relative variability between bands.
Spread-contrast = 1.63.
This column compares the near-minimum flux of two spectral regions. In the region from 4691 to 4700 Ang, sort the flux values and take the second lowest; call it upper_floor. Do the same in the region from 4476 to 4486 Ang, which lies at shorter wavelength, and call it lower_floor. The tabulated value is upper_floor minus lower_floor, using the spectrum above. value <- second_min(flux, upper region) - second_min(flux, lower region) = 0.1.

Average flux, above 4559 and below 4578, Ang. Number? 19.8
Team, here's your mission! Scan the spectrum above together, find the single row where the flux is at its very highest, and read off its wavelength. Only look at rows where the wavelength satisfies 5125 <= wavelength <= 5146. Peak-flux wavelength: 5130.85 Ang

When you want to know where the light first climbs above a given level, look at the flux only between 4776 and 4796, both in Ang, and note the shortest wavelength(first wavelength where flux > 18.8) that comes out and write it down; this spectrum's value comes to 4777.37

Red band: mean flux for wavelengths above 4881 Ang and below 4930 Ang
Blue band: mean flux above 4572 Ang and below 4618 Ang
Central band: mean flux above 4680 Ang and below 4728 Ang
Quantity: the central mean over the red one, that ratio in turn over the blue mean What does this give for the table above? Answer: 0.0526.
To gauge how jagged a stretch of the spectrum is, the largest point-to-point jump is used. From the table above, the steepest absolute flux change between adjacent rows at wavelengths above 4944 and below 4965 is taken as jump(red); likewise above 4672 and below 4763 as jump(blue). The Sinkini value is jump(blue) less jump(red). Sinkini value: -1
